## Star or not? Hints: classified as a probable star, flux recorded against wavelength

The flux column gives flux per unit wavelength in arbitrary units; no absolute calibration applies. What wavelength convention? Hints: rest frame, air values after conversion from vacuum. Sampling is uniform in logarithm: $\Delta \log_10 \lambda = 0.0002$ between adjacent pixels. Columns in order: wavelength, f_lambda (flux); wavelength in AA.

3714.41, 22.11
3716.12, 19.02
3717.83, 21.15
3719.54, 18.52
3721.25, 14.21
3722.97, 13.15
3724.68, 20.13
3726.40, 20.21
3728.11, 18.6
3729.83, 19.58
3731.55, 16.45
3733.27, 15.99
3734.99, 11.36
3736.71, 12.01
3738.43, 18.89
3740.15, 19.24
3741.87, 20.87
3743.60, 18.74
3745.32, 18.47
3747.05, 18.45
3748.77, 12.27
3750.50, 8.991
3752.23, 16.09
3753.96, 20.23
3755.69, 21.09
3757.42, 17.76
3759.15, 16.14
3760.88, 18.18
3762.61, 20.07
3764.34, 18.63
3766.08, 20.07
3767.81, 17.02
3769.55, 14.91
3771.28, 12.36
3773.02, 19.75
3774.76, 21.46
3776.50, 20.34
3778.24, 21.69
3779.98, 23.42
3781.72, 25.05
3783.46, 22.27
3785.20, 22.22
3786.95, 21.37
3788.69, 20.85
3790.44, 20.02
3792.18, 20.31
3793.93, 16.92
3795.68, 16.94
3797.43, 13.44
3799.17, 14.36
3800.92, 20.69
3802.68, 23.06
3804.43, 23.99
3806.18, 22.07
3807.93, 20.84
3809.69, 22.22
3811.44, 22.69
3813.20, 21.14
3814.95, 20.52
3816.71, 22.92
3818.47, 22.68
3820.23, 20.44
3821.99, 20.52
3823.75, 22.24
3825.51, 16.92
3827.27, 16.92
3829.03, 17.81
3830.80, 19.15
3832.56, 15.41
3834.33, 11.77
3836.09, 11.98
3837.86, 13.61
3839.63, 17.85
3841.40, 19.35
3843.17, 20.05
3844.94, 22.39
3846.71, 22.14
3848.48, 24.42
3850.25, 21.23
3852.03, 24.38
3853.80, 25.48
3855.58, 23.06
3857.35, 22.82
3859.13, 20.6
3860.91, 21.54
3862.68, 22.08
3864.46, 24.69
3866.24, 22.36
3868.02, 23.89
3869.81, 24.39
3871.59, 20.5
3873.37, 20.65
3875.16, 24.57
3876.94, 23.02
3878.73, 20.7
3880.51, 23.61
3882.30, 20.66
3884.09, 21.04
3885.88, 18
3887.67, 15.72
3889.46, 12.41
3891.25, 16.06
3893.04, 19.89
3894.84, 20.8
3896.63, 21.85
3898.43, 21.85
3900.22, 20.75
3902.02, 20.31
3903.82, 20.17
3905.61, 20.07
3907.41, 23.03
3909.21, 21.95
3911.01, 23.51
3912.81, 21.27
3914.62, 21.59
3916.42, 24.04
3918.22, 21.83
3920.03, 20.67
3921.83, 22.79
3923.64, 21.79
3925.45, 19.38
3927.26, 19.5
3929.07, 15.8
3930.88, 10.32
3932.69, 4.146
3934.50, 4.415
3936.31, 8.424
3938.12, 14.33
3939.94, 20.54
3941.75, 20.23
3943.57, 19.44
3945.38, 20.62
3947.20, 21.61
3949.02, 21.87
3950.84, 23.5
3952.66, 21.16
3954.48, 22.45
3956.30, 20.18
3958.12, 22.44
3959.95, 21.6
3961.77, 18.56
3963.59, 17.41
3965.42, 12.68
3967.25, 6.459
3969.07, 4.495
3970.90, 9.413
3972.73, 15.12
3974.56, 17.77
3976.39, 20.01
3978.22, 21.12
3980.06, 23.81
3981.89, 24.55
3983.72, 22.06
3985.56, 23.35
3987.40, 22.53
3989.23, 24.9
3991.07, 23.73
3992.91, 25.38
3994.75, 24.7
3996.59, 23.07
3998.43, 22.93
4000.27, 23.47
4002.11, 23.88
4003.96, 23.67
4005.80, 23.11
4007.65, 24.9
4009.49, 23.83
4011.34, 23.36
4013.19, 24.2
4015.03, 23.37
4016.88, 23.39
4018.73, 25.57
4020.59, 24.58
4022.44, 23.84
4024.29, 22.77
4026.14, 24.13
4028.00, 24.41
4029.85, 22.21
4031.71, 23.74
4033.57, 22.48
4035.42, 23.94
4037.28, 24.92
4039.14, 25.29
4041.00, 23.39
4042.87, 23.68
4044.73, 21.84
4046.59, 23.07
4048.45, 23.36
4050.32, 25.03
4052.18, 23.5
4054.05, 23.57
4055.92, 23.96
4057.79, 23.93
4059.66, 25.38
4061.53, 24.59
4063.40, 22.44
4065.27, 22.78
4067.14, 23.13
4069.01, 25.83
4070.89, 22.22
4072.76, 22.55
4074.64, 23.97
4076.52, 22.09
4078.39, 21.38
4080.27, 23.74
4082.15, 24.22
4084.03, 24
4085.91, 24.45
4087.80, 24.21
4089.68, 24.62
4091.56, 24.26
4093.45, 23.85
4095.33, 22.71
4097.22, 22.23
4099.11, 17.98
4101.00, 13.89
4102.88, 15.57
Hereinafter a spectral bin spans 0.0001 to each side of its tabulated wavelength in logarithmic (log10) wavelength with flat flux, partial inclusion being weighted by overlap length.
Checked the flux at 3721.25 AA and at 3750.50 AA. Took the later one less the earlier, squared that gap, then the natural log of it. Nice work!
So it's 3.3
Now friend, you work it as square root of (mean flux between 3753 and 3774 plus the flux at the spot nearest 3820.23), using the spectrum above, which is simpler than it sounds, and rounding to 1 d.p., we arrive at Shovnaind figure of 6.2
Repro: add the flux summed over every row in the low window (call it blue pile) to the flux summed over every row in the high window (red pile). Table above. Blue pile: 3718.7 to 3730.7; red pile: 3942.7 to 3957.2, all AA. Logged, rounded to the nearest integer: 295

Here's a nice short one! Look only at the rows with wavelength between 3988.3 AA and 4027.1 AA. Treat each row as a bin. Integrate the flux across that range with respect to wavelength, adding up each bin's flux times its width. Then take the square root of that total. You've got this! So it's 30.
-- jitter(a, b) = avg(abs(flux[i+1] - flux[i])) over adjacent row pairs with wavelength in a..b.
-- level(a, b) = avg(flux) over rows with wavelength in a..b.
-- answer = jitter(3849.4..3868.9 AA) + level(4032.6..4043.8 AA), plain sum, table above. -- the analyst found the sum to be 25.7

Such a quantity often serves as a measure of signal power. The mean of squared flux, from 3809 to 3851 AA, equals 389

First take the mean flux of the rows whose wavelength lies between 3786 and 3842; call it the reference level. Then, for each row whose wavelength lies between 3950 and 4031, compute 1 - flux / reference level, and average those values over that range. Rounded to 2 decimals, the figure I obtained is -0.12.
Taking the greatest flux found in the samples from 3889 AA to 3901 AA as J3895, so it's 21.85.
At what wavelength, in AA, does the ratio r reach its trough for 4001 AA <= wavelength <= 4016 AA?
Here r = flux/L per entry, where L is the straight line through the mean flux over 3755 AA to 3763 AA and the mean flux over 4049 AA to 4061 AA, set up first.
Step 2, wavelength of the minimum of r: 4005.80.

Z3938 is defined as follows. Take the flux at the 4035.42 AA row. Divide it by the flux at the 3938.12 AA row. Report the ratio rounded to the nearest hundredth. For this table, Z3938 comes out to 1.67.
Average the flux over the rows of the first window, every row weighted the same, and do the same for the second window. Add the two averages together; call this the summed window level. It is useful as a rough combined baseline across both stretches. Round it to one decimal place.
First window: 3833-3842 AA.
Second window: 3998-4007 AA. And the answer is 38.3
